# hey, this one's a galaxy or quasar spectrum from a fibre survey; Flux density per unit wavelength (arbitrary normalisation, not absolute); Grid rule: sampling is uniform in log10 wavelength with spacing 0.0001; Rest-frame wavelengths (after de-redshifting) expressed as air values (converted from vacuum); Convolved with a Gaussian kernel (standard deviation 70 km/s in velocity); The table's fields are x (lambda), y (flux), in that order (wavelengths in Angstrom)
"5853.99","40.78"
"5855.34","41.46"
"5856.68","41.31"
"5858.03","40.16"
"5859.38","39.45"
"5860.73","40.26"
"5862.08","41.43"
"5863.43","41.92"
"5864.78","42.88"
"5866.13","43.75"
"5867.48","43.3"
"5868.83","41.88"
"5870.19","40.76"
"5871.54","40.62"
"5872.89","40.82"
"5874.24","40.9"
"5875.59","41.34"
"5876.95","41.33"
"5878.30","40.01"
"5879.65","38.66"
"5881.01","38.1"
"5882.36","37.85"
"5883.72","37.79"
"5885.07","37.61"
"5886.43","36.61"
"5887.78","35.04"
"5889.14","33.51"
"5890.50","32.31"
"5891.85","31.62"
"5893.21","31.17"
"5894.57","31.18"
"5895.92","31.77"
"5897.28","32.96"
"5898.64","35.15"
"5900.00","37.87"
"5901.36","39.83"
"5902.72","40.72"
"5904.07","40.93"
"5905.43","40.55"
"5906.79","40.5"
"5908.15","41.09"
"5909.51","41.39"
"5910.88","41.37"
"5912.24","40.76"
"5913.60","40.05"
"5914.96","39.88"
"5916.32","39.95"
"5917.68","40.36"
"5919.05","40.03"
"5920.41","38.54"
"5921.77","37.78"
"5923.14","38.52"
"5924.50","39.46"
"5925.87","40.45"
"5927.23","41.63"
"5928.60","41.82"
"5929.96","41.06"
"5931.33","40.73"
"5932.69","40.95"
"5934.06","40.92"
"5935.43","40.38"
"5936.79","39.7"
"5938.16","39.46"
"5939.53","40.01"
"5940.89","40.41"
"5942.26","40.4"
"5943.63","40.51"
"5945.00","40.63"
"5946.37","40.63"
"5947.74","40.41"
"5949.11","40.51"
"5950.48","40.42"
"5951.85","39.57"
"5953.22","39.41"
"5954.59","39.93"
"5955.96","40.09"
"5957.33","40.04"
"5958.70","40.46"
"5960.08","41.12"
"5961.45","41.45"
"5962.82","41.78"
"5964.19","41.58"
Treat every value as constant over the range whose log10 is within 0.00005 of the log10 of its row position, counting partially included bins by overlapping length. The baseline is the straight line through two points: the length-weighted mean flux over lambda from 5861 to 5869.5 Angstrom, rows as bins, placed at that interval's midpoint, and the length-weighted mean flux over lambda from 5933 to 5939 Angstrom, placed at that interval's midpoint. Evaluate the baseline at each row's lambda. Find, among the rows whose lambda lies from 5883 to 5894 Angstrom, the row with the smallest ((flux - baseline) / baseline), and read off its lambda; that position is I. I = 5893.21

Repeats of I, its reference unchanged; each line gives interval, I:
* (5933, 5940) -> 5938.16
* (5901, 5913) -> 5901.36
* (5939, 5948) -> 5939.53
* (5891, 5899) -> 5893.21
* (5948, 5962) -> 5953.22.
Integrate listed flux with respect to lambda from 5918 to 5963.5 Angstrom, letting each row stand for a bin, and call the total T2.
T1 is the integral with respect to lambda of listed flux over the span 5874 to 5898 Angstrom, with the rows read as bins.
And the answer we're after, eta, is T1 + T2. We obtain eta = 2697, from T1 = 864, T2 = 1833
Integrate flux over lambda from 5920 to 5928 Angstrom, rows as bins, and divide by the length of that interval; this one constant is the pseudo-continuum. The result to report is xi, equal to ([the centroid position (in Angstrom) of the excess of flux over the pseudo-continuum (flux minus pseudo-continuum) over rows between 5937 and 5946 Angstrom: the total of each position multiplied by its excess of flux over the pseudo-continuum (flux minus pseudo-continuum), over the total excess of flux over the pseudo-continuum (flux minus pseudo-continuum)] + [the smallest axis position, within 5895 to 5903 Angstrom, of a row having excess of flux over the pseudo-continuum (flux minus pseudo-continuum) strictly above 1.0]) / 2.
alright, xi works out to 5922.7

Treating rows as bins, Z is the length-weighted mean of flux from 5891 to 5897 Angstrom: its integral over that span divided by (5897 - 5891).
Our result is 32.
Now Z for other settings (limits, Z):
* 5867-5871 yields 42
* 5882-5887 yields 37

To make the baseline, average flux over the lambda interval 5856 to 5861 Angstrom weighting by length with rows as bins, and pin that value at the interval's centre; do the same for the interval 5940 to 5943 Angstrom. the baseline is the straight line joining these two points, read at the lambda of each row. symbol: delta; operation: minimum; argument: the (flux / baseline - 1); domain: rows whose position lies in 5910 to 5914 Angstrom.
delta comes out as -0.009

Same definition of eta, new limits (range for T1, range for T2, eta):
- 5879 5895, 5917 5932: 1163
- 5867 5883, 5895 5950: 2832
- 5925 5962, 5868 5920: 3488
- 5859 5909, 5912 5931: 2684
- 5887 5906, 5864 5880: 1334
